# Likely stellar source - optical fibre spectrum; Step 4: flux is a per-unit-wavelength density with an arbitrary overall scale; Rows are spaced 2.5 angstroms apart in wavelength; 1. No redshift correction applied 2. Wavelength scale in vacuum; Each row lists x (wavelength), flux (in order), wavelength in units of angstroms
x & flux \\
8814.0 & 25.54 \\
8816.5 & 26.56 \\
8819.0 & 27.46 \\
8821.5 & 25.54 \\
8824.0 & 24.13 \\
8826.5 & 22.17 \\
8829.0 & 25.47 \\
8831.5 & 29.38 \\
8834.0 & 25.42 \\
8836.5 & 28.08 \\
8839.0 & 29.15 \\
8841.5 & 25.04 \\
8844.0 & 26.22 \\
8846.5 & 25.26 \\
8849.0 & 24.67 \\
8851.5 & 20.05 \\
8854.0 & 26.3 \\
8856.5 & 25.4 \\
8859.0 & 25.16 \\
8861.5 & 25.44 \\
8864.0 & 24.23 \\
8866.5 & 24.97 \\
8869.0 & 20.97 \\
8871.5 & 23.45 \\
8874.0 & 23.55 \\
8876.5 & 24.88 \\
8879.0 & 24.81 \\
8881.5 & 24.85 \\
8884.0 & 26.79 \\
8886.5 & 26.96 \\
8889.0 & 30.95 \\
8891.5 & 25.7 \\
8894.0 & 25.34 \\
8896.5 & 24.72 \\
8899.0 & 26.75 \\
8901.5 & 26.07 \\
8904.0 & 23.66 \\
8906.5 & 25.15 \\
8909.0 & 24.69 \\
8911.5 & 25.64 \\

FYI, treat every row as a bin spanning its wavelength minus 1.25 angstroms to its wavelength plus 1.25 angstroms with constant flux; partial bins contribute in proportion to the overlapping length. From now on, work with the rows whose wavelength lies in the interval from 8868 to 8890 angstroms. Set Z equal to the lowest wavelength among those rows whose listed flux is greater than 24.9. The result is 8884.0 angstroms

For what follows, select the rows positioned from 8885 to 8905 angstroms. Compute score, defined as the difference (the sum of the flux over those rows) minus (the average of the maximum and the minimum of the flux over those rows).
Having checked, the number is 183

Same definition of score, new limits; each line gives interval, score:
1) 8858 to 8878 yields 169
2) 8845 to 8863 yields 149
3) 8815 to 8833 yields 155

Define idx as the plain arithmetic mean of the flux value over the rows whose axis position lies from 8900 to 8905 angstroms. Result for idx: 24.9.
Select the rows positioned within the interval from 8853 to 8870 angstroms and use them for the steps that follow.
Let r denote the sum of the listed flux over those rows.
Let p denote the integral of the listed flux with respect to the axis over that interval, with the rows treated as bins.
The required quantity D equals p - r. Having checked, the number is 247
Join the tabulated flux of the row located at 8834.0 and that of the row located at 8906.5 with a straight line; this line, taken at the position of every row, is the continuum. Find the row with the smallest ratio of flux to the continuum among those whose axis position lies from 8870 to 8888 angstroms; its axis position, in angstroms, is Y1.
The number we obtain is 8871.5 angstroms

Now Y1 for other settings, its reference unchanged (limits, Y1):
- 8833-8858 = 8851.5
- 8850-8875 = 8851.5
